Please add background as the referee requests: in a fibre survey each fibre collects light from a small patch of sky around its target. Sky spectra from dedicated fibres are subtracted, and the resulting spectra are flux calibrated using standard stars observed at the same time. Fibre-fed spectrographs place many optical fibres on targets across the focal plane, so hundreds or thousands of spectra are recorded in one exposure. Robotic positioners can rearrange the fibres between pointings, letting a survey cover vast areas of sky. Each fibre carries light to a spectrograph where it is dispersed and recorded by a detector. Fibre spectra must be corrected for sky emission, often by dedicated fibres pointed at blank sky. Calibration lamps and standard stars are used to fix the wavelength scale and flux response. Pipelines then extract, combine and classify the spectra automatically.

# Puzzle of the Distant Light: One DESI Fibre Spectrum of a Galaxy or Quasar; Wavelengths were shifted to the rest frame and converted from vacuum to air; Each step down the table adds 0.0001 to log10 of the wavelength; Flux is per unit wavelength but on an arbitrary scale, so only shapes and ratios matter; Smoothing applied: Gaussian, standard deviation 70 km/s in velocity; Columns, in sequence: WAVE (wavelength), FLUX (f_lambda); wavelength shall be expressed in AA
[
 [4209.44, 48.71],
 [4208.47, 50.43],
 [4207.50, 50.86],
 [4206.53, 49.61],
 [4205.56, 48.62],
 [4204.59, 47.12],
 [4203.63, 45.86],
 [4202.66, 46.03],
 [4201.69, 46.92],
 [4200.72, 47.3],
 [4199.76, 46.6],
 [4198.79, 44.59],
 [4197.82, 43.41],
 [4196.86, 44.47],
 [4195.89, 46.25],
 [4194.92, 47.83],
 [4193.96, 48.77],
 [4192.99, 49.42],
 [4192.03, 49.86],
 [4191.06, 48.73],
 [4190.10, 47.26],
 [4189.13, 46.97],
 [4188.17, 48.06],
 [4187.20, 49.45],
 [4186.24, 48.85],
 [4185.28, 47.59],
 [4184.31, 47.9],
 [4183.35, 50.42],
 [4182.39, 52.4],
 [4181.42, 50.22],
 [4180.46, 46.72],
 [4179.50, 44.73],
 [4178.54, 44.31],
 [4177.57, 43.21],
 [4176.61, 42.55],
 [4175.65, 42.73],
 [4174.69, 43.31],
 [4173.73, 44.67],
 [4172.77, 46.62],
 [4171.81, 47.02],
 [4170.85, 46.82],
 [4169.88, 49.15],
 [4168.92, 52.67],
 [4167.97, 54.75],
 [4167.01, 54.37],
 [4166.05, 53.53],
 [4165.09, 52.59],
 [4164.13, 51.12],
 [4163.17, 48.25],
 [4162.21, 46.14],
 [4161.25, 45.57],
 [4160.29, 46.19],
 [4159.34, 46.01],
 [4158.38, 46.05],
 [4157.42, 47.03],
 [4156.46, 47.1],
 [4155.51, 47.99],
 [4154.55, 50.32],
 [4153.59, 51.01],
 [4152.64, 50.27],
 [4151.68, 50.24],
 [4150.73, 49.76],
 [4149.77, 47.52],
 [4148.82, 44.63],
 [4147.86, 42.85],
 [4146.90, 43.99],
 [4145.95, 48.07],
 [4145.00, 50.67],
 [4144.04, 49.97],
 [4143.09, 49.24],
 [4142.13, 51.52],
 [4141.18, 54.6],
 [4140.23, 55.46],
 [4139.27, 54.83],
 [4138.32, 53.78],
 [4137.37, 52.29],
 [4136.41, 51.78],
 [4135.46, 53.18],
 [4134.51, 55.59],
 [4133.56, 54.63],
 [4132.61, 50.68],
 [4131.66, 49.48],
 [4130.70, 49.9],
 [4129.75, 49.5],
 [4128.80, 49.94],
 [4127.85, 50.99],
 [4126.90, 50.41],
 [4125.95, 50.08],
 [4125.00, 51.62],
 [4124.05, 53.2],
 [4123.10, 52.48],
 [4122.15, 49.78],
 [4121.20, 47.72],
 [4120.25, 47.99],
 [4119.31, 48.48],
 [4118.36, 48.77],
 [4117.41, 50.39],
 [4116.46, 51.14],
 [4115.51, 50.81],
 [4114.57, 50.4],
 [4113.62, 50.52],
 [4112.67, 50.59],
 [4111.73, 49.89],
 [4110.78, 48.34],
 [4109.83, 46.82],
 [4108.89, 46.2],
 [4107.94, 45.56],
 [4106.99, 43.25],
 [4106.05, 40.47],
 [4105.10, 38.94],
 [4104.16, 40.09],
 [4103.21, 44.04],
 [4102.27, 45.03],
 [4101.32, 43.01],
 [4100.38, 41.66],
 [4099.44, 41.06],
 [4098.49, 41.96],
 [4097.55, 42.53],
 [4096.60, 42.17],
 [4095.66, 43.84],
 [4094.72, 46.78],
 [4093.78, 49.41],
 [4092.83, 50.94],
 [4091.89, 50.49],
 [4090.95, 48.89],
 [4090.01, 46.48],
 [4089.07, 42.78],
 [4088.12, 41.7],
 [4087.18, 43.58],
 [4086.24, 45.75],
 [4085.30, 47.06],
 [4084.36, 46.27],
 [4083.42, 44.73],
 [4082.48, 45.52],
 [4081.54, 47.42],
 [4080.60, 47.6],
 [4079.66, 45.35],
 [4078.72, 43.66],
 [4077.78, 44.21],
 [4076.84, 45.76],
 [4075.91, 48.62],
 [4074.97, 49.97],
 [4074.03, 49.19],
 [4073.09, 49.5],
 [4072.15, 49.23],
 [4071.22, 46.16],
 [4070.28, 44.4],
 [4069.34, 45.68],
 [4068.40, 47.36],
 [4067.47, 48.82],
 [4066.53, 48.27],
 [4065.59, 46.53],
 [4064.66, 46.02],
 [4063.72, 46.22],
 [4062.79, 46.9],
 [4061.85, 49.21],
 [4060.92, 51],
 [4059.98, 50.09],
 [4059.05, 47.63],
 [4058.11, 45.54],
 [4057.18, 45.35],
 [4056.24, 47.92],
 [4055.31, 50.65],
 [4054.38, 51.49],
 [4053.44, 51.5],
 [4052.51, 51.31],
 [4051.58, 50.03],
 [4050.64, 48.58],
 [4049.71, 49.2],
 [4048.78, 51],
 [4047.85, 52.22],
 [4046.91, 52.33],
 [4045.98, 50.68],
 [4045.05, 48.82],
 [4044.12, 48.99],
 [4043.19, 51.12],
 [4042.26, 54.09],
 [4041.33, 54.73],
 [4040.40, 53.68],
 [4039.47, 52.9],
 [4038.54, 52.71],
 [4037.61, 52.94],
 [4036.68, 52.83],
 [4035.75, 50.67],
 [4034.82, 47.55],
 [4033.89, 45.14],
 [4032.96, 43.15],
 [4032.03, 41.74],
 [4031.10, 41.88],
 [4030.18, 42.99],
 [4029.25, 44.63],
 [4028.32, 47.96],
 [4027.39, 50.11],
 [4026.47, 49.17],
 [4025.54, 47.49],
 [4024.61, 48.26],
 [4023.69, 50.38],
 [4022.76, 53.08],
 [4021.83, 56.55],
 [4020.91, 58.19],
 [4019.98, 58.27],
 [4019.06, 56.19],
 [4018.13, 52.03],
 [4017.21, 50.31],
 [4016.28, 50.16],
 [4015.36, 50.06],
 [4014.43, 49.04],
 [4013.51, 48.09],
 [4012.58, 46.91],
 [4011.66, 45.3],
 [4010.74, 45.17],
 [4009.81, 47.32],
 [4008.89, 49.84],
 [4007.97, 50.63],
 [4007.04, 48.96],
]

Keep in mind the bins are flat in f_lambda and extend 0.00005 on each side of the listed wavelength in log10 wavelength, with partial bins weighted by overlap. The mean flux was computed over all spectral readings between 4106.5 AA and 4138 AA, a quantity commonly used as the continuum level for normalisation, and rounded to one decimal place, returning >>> 50.1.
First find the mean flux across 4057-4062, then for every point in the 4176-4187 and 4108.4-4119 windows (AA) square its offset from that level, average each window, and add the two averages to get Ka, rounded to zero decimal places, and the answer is 14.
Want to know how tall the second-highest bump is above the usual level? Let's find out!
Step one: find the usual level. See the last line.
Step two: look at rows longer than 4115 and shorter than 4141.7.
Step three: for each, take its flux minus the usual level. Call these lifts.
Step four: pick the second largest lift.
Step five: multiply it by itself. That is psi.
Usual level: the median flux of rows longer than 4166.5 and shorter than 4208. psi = 67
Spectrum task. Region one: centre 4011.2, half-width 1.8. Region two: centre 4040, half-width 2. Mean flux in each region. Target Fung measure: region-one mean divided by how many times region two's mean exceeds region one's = 40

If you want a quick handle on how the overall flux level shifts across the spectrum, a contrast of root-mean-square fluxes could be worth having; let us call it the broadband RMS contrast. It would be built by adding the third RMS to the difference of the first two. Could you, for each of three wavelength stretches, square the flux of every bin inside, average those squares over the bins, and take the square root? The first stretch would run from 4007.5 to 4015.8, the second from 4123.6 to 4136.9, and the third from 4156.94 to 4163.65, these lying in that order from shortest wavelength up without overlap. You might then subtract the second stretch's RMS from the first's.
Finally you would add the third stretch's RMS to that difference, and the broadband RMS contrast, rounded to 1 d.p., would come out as 43.0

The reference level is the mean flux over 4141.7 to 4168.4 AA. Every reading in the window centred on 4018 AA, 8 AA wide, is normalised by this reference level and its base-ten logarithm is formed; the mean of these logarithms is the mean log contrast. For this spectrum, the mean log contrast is 0.038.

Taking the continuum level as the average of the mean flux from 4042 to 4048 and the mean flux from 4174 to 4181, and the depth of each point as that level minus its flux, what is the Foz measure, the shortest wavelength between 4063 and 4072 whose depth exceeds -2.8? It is 4063.72 AA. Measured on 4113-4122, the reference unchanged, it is 4118.36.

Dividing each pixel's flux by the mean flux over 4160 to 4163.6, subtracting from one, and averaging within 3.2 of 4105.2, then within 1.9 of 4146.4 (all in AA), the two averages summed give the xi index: 0.09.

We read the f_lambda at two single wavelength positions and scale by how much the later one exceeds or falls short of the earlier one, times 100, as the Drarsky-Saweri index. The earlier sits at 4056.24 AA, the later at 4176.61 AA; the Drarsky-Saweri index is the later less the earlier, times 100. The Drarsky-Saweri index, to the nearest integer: -537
